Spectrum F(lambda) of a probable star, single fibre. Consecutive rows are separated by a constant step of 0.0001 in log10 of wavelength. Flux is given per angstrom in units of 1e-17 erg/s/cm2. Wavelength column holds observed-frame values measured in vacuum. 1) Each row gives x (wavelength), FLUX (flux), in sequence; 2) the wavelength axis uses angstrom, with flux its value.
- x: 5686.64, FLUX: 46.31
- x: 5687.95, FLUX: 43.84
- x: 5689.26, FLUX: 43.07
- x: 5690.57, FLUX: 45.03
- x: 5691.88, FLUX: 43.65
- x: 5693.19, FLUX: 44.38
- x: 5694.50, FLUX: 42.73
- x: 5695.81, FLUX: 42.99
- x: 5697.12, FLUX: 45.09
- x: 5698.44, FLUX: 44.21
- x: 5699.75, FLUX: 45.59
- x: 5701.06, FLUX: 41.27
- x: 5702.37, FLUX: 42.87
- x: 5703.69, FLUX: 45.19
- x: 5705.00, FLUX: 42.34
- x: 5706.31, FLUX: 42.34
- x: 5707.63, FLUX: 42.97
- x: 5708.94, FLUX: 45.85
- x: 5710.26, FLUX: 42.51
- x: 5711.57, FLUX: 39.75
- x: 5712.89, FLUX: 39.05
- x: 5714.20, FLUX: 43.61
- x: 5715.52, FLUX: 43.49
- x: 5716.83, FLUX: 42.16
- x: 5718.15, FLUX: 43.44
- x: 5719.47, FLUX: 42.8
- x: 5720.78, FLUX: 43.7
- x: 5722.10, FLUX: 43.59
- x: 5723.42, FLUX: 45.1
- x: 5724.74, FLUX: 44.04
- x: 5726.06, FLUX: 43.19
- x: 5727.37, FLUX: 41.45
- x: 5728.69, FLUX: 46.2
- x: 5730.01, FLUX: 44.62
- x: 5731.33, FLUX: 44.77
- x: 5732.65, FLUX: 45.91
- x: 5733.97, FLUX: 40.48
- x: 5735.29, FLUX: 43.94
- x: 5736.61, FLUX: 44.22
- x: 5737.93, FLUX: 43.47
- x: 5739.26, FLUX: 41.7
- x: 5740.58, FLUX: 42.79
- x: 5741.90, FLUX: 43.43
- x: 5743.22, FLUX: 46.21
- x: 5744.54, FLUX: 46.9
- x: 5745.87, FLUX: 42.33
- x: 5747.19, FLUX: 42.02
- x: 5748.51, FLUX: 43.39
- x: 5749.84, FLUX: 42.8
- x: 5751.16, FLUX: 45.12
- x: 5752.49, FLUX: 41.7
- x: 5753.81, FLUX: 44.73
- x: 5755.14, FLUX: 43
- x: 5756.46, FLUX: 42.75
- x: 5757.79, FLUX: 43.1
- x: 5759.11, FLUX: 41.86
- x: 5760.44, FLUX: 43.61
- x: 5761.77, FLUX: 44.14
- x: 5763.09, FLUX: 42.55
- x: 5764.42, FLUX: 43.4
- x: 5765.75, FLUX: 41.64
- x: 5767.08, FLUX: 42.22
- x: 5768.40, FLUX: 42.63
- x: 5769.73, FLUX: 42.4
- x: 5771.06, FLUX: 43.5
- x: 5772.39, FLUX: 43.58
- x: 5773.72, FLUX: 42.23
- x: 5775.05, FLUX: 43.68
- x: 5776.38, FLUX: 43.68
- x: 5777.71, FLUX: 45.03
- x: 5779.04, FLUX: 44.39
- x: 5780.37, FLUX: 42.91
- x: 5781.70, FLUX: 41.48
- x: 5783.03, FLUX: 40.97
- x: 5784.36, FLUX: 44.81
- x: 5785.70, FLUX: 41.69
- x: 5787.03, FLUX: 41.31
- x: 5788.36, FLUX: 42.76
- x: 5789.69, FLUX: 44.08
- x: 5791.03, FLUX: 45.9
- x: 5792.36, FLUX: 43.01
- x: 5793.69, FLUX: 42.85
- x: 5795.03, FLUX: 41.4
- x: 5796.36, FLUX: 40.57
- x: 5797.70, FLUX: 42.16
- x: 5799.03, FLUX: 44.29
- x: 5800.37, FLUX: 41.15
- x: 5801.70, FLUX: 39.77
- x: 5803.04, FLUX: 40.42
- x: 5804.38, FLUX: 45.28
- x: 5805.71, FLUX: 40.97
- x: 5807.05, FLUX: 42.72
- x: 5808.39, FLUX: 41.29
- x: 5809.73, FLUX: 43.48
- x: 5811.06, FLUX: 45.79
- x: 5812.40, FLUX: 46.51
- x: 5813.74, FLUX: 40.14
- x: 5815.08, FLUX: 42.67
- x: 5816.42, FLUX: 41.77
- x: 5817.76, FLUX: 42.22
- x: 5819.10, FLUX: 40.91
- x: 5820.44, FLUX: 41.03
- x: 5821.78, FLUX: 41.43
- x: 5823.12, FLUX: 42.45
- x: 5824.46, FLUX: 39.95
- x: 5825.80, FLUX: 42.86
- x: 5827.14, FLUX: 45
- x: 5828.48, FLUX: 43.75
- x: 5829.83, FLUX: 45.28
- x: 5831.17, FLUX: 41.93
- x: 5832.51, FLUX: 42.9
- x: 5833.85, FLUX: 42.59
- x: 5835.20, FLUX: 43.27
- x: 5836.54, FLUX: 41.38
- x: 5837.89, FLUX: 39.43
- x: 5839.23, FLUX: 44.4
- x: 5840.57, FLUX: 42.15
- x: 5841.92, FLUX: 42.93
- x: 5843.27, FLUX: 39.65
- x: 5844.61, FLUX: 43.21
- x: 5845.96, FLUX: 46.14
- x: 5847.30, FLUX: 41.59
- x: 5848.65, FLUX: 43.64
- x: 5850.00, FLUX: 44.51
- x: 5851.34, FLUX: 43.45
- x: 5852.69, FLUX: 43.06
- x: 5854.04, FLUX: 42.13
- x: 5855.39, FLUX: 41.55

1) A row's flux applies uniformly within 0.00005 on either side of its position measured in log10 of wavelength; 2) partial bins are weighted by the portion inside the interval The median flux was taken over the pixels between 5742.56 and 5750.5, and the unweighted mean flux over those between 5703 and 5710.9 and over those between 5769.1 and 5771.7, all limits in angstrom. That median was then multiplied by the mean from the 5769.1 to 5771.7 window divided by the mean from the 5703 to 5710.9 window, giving 42.5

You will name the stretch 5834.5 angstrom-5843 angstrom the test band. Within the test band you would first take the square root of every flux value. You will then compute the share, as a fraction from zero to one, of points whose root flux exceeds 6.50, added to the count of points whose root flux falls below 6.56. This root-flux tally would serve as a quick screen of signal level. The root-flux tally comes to 4.5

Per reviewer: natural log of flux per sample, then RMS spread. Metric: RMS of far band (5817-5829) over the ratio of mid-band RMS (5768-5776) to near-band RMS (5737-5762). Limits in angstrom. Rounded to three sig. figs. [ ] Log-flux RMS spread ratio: 3.75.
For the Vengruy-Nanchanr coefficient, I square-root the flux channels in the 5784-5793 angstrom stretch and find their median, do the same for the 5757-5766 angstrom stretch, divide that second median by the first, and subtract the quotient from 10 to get 9.00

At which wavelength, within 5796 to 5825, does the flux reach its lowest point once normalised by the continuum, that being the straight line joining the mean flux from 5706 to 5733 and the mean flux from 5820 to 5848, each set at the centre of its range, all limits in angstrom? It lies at 5801.70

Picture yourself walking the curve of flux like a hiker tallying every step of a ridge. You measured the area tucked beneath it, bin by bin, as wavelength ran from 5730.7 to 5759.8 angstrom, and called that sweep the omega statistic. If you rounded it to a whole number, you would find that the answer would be 1265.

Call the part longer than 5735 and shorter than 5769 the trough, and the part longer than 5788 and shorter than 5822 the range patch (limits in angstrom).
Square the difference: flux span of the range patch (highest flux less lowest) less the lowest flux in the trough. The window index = 1218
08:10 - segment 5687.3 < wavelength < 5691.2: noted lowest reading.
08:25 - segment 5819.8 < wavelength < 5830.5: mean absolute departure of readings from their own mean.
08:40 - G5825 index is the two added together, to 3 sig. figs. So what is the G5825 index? 44.6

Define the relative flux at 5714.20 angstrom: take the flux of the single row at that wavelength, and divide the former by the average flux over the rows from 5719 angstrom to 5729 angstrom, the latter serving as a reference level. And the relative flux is 1.00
